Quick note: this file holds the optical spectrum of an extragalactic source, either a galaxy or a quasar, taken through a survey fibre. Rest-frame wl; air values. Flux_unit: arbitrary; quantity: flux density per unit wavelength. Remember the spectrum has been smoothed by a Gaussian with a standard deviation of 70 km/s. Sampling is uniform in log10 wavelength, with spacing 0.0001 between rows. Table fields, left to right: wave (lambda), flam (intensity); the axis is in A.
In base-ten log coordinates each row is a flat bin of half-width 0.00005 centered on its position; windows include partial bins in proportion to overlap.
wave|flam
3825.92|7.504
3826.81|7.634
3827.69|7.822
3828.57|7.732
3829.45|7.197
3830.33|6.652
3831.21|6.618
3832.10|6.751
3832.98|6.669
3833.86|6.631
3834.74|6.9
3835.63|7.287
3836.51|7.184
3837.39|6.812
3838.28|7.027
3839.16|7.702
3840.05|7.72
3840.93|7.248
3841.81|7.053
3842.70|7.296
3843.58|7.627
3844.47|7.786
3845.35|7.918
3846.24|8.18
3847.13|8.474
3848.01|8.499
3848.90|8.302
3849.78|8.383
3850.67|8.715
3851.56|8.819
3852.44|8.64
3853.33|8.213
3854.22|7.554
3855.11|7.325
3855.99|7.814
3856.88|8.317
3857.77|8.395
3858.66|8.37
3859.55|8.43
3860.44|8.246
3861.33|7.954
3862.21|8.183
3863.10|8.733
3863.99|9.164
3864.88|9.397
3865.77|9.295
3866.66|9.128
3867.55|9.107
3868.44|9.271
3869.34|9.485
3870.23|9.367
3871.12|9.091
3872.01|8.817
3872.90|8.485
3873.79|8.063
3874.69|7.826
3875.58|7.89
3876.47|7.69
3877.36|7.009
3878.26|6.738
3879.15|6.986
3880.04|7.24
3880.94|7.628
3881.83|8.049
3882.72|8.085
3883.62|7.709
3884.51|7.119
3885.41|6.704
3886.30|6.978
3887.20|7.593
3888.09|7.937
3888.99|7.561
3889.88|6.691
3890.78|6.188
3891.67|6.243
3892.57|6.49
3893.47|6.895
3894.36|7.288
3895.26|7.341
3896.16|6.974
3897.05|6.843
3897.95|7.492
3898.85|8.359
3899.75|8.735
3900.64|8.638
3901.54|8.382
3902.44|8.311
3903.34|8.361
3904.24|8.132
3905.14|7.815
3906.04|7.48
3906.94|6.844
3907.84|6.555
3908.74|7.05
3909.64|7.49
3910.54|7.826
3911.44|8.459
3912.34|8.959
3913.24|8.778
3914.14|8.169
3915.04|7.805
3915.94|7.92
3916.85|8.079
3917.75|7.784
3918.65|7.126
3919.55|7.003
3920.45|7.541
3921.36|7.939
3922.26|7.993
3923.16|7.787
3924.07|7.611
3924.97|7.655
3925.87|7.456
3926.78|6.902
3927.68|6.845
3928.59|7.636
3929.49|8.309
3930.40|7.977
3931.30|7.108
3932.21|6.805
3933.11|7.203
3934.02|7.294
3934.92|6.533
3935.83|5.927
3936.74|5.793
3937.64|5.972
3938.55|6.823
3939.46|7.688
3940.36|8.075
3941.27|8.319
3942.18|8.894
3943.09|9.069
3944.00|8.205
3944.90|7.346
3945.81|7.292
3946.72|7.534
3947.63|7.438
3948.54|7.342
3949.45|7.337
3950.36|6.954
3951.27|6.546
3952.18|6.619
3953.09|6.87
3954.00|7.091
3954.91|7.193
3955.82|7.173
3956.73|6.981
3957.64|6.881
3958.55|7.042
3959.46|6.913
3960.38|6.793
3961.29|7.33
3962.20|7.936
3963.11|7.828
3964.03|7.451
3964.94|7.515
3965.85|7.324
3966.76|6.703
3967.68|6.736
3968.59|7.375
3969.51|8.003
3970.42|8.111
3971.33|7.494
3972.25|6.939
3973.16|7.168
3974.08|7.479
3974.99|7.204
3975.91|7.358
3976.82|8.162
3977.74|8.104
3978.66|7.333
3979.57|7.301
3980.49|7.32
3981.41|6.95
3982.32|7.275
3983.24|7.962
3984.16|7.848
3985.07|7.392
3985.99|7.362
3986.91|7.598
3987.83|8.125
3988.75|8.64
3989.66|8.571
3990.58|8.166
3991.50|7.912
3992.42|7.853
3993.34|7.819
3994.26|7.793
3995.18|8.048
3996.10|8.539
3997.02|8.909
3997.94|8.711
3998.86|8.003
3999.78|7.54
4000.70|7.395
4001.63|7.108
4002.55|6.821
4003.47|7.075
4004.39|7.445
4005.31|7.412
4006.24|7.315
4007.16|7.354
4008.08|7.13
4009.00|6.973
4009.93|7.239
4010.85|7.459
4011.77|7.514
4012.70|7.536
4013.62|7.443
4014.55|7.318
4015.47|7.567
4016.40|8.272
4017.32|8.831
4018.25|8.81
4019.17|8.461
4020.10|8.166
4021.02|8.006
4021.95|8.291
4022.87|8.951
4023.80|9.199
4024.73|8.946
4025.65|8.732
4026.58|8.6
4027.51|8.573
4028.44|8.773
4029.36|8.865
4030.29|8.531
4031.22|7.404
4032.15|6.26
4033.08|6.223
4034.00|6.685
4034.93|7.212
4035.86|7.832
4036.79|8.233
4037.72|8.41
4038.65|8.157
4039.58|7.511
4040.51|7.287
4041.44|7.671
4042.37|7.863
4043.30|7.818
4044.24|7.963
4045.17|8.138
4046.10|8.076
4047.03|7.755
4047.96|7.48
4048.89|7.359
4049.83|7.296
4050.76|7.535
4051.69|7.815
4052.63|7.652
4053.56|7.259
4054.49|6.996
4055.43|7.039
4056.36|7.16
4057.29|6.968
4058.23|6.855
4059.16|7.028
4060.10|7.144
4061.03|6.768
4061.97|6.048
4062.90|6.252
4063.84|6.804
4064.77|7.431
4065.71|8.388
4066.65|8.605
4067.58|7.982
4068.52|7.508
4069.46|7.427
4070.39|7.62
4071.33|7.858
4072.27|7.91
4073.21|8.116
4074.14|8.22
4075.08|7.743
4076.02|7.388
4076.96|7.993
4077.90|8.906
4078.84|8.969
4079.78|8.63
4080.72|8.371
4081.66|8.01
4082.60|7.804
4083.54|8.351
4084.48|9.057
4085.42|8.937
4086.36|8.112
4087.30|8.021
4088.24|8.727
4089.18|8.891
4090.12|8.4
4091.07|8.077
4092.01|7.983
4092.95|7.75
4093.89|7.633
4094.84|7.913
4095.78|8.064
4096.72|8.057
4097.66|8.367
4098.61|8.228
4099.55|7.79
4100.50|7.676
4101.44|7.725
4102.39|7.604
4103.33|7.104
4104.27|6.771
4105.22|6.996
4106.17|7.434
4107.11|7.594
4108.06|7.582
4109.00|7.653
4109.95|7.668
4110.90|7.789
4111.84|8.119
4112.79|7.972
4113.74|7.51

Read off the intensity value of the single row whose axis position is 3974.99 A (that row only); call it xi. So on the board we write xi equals 7.204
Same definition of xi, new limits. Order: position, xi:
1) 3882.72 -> 8.085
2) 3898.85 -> 8.359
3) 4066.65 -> 8.605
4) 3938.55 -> 6.823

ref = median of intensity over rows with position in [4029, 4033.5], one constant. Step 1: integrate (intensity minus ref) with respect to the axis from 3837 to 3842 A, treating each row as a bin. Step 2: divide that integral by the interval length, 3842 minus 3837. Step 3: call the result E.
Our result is -0.13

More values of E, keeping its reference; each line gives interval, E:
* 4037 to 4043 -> 0.43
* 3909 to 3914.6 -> 0.83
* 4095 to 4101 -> 0.62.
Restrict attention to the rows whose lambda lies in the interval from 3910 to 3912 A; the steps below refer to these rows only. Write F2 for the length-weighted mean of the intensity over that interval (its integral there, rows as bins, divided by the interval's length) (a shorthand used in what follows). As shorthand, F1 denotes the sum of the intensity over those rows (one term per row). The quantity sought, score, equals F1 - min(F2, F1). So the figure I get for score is 8.12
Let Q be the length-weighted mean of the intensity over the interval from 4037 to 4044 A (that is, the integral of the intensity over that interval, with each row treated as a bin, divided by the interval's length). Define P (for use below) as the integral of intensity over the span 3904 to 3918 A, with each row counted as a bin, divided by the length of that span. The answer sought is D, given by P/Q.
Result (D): 1.00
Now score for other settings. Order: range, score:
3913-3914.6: 8.50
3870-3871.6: 9.24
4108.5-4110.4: 7.65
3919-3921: 7.26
